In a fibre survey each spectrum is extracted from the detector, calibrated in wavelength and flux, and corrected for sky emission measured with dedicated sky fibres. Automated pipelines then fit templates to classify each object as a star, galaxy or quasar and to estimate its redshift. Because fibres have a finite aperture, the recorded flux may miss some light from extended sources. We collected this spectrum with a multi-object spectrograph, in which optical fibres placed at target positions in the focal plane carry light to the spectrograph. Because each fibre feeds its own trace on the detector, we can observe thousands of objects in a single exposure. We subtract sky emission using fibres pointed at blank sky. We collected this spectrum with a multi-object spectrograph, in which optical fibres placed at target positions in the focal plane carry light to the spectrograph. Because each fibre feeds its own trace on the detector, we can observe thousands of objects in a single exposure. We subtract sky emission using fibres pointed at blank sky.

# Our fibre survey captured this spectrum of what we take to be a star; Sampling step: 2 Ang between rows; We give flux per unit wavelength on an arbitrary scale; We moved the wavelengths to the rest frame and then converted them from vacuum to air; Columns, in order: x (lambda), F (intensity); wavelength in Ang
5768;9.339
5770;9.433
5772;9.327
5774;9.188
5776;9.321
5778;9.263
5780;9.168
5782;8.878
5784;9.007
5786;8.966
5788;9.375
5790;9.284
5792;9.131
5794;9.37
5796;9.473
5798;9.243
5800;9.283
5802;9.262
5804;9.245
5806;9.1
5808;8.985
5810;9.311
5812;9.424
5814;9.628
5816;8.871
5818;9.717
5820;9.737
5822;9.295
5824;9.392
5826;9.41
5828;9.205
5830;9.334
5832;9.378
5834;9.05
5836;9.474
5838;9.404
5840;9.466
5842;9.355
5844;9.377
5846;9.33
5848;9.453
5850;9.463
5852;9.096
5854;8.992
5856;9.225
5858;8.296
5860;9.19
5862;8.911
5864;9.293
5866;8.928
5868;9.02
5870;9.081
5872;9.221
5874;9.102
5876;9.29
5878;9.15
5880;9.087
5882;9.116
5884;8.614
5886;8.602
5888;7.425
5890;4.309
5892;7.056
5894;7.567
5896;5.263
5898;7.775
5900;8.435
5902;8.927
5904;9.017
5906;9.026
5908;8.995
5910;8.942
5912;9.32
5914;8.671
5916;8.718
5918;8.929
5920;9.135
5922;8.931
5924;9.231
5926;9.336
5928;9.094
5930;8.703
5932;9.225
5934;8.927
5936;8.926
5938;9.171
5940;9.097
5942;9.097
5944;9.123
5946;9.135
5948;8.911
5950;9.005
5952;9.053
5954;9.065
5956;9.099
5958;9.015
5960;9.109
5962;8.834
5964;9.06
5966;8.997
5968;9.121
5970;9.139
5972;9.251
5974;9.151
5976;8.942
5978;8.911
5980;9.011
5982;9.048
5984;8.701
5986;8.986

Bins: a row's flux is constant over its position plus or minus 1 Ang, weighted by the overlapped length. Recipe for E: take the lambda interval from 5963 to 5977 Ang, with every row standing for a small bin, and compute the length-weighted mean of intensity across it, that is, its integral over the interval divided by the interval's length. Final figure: 9.09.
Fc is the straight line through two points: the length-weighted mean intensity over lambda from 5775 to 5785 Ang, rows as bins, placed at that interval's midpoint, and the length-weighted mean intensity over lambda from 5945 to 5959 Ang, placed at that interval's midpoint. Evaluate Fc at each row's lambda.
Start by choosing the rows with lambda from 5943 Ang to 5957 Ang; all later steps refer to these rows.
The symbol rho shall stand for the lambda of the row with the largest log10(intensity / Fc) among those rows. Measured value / 5946 Ang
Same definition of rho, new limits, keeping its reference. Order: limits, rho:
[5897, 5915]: 5912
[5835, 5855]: 5836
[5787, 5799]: 5796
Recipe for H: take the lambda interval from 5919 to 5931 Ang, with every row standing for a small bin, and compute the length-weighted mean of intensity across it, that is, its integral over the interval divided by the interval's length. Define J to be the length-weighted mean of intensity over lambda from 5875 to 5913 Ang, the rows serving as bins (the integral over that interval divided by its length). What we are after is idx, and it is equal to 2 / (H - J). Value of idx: 2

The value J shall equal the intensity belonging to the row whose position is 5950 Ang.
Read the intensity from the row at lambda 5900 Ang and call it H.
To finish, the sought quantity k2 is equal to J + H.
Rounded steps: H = 8.435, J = 9.005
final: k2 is 17.4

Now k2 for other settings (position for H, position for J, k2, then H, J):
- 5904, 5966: 18.0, 9.017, 8.997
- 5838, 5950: 18.4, 9.404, 9.005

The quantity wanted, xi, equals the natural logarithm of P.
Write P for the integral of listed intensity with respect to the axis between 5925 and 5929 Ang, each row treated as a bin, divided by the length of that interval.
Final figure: 2.22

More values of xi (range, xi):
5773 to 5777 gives 2.23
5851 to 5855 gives 2.20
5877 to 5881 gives 2.21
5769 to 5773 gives 2.24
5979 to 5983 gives 2.20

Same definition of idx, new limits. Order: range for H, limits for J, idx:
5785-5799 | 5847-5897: 3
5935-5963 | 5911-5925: 36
